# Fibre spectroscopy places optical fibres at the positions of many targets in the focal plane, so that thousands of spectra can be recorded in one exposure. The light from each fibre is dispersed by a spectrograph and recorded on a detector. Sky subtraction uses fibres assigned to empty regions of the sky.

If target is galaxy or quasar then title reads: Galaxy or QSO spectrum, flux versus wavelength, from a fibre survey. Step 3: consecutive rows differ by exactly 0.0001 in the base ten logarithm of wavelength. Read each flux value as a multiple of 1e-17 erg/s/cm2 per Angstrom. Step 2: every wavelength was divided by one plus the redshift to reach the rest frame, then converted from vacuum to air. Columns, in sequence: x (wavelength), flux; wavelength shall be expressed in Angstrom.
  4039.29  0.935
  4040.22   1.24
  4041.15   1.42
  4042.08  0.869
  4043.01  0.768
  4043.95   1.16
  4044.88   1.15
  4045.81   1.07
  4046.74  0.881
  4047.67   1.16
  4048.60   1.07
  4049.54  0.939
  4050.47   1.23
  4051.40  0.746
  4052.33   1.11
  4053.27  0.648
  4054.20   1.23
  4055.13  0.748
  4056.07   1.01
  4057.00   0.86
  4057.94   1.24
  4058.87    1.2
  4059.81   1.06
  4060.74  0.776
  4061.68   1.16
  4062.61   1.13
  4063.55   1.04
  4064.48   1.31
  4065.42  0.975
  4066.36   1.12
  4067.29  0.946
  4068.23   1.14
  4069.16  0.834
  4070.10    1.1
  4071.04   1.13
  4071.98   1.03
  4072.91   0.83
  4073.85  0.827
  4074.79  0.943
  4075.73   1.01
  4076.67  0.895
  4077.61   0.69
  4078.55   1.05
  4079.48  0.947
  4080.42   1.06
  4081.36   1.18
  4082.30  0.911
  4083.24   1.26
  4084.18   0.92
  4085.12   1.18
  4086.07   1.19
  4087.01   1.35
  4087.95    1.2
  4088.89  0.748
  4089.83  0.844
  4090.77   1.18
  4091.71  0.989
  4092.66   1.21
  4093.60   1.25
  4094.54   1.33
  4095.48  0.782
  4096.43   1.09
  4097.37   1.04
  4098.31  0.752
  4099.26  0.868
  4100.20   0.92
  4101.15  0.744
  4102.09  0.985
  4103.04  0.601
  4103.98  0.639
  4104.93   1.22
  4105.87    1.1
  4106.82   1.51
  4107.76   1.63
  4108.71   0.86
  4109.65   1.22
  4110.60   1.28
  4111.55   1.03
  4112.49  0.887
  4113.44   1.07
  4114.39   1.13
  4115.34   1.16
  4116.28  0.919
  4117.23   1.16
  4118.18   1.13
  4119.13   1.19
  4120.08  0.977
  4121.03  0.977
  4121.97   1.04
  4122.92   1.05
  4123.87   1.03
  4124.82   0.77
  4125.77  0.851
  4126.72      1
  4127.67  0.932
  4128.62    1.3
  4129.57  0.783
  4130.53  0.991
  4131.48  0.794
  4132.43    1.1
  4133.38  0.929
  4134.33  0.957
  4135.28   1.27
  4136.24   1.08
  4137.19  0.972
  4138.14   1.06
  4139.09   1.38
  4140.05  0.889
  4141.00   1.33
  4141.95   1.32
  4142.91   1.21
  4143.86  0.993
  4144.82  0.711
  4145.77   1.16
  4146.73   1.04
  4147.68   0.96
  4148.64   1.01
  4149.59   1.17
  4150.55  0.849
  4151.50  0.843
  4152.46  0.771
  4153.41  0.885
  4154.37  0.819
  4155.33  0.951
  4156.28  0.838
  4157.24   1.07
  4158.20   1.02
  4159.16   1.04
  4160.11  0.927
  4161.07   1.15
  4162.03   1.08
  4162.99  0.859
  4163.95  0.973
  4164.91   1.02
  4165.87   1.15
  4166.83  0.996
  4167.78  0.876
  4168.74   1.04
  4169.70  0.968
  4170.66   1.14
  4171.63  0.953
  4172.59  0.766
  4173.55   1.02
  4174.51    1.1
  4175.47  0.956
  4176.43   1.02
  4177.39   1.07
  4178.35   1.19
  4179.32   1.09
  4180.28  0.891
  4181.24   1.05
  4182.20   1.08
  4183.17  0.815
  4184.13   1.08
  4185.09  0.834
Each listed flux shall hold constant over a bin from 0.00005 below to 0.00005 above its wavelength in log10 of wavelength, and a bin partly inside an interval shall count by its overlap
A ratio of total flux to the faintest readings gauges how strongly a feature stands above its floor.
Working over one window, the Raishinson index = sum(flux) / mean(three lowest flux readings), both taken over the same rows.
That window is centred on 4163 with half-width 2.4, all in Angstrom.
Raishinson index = 5.3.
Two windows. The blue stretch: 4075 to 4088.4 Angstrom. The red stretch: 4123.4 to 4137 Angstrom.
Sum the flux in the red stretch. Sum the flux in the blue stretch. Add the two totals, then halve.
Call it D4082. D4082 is 14.3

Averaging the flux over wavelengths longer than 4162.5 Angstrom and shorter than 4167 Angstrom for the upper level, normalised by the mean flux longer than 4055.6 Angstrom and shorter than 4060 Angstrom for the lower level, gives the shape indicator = 0.93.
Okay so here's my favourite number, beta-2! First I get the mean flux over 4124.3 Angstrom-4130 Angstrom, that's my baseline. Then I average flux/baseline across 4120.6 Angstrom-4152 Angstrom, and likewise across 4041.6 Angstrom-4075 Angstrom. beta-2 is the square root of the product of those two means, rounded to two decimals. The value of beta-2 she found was 1.08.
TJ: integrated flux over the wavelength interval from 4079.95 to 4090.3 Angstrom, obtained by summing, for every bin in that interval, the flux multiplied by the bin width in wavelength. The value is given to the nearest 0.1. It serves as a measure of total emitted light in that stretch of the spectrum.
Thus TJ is 11.1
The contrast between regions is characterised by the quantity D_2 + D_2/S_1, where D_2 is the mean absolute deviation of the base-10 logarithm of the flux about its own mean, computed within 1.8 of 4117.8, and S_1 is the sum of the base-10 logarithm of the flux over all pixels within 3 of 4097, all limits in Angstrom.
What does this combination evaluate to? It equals -0.3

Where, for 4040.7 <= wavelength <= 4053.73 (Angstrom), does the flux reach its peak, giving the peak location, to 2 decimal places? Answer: 4041.15 Angstrom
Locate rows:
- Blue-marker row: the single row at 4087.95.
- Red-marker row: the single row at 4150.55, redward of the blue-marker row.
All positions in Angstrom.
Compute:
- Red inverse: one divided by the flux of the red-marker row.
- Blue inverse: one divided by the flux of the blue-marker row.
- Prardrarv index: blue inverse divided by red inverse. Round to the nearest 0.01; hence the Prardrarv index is 0.71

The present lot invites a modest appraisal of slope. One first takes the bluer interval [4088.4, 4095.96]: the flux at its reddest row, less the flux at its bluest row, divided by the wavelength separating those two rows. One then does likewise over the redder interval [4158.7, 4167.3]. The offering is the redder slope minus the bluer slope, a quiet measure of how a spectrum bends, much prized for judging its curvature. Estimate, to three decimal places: -0.011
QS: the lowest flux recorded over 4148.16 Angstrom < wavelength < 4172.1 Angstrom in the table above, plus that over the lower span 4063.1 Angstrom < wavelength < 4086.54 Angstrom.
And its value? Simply 1.46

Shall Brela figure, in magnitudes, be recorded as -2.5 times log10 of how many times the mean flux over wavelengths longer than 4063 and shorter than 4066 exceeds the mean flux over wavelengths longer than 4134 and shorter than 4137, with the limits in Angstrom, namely -0.01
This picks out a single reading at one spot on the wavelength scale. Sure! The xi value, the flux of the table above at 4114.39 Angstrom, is 1.13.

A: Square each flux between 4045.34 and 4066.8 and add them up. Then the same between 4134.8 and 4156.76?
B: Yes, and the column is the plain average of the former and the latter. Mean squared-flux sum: 25.0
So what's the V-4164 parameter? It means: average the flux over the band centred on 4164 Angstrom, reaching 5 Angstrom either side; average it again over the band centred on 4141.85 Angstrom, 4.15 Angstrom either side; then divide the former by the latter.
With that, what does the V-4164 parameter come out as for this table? 0.904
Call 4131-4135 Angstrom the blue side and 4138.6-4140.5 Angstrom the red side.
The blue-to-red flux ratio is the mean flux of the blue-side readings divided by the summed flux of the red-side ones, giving 0.42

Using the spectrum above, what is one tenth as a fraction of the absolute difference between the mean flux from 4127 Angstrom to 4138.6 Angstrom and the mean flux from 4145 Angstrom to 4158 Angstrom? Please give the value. 2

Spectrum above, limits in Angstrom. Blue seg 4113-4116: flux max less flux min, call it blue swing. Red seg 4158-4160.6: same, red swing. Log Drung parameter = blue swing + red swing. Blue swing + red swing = 0.20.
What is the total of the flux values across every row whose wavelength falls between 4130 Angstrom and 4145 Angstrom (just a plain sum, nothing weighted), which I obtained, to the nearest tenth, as 17.0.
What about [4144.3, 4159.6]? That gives 15.1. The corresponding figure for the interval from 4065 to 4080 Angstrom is 15.5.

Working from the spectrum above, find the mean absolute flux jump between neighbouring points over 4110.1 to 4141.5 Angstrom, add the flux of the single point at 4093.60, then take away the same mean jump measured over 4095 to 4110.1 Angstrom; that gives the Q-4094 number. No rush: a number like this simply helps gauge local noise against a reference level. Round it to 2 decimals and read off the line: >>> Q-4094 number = 1.17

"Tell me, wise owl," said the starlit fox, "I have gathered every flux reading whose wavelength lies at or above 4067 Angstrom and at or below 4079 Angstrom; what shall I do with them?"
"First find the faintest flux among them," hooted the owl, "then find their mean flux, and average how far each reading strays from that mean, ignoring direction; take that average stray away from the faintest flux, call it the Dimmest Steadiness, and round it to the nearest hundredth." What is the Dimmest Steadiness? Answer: 0.58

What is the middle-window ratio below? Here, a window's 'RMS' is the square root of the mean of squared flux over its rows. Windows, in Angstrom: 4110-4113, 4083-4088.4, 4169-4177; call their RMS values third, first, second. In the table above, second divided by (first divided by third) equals 0.90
